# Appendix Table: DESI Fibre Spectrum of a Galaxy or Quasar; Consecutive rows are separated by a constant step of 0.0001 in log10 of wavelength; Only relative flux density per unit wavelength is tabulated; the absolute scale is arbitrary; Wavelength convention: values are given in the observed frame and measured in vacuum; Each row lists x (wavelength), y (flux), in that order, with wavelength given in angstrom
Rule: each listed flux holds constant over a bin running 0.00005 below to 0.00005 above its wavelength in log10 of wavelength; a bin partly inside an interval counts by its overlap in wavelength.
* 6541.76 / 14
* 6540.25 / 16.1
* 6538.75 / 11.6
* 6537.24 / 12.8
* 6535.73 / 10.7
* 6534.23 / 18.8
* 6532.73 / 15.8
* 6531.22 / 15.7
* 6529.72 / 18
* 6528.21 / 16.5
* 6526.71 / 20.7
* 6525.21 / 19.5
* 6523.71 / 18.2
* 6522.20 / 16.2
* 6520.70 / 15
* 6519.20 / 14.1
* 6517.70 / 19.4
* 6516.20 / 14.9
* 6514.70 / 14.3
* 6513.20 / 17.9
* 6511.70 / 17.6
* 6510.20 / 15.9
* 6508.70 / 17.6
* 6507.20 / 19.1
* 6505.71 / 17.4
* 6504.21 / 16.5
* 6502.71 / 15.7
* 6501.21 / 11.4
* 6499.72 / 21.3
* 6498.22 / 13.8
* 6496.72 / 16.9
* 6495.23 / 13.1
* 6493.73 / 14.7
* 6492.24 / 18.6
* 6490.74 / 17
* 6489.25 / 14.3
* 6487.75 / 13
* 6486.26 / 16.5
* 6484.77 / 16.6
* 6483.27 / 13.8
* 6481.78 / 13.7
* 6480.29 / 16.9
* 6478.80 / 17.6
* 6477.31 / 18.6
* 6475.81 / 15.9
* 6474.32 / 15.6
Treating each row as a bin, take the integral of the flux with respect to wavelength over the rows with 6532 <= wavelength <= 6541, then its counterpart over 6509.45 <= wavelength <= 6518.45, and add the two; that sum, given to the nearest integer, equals 279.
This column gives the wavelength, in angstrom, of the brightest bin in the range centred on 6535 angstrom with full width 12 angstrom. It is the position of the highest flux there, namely 6534.23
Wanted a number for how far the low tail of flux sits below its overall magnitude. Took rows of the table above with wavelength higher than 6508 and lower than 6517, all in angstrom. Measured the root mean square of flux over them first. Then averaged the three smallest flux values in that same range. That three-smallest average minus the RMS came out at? -1.39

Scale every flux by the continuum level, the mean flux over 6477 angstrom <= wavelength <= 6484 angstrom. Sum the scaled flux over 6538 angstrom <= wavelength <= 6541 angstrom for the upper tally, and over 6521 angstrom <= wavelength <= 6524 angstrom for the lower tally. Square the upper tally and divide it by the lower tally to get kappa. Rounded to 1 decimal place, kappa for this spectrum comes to 1.4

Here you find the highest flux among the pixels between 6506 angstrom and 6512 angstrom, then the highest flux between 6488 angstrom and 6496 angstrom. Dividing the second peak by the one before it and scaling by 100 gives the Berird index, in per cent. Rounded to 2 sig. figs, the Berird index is 97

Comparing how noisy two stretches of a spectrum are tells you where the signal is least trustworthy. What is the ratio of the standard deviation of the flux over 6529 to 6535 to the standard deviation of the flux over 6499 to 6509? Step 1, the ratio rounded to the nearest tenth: 0.5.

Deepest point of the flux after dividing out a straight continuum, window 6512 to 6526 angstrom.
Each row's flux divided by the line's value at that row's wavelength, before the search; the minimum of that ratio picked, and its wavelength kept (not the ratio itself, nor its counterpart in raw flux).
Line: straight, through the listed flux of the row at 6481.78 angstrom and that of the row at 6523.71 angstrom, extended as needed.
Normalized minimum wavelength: 6519.20 angstrom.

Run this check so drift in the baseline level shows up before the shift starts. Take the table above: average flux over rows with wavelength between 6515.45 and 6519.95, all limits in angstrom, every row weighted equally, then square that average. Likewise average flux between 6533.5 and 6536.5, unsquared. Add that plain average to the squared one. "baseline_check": 275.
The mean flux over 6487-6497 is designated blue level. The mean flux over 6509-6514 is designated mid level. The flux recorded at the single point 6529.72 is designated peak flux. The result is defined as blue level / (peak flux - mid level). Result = 18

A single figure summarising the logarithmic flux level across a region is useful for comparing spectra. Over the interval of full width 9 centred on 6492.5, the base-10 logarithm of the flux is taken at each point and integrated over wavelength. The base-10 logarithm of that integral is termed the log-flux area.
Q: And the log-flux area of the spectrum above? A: 1.03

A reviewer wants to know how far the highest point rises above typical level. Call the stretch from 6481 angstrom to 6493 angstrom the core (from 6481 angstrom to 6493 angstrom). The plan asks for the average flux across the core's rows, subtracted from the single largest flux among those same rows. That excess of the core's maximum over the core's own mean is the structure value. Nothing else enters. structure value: 3.2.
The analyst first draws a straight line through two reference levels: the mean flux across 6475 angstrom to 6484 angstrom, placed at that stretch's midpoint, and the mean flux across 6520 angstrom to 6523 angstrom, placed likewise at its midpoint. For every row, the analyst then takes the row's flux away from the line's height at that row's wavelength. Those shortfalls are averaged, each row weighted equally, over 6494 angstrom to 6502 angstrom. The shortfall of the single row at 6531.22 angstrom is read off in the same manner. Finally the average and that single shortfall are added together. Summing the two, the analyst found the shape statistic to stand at 0.4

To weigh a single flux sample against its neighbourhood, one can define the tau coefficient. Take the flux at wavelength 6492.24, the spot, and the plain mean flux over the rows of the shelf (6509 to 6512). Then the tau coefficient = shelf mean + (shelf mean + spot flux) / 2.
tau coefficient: 34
